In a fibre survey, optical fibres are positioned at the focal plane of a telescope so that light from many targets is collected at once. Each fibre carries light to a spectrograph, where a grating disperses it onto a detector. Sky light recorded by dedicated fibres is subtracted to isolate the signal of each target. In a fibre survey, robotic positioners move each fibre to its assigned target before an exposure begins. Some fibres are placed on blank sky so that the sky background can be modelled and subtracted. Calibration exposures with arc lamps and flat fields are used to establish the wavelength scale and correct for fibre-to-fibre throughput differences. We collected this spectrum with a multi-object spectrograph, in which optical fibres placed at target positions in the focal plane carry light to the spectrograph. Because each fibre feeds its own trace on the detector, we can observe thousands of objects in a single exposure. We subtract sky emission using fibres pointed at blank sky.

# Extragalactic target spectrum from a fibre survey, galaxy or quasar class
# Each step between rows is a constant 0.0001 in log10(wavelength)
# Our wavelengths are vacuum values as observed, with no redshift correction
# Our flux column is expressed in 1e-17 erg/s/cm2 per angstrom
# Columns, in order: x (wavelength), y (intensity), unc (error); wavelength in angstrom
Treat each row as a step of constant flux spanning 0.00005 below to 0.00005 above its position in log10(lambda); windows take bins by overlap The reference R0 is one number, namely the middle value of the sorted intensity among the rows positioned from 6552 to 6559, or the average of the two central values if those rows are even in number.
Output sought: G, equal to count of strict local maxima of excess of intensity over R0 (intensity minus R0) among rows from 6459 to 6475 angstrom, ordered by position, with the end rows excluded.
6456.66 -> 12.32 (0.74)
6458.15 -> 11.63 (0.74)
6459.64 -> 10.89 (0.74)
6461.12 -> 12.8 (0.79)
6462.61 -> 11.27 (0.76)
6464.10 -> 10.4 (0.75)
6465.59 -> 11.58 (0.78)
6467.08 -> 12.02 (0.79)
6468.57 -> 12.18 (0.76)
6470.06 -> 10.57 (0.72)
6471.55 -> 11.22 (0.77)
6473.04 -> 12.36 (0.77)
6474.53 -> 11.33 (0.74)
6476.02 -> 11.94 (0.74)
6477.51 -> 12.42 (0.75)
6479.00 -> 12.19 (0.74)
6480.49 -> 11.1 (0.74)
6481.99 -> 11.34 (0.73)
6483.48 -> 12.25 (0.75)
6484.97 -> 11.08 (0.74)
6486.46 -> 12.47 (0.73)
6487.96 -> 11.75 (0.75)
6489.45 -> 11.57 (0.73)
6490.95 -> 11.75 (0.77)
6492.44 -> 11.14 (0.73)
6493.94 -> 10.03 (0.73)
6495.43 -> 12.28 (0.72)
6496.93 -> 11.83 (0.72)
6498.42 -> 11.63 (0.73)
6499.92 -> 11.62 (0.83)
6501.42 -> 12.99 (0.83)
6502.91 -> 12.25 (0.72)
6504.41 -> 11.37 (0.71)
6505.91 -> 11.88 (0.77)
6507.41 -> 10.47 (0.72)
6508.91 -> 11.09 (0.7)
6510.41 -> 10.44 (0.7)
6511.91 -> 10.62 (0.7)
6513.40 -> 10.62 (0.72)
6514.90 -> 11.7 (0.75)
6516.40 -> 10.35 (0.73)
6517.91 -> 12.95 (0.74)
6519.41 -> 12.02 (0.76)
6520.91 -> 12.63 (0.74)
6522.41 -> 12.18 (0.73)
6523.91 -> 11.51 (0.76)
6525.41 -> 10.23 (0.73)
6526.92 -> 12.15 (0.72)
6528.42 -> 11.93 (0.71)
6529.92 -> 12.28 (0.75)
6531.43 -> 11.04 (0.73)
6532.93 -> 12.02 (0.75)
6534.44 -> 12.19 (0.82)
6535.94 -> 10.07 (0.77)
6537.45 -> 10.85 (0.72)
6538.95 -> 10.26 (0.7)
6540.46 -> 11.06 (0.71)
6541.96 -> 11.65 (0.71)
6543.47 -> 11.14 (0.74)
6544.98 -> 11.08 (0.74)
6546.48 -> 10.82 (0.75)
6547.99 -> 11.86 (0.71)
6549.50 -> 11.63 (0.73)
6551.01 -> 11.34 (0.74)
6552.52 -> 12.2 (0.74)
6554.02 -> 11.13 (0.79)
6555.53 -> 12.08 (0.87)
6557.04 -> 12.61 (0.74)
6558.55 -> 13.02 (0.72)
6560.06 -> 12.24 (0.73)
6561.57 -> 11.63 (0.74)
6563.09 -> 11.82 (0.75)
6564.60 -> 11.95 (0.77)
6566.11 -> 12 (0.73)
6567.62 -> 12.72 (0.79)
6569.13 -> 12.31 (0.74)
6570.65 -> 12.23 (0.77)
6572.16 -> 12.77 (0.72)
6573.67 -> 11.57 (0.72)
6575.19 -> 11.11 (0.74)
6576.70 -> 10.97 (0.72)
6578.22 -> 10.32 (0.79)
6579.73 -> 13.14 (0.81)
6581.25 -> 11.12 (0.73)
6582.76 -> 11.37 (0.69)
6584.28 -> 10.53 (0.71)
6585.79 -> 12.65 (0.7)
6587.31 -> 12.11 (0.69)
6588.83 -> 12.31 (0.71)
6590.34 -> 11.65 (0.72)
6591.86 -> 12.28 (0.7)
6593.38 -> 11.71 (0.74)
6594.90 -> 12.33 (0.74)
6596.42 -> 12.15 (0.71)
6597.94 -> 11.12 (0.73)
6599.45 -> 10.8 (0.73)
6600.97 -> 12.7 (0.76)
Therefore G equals 3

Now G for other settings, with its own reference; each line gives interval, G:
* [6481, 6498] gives 4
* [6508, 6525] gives 3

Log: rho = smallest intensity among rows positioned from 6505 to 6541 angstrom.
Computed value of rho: 10.07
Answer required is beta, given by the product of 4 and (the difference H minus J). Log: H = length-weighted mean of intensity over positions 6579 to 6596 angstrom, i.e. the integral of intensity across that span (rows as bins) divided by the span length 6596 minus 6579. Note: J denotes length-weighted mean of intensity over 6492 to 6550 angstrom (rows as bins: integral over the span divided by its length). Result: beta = 2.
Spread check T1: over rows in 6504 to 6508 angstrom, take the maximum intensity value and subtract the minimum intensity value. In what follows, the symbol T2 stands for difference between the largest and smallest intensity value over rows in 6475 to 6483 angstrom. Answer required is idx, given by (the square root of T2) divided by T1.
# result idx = 0.8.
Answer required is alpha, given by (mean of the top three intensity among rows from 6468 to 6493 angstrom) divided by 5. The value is 2.48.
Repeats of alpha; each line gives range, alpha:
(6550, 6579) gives 2.57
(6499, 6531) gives 2.57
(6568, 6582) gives 2.55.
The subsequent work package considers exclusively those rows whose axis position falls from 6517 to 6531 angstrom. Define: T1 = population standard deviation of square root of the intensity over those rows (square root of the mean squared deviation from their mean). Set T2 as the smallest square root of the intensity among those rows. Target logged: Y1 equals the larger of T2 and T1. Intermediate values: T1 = 0.11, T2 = 3.20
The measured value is 3.20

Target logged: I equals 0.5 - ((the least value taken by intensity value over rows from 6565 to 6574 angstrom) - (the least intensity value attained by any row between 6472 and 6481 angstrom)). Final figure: 0.0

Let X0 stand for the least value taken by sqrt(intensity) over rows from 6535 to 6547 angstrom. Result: 3.17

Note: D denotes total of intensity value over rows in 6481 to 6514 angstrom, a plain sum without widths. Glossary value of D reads 252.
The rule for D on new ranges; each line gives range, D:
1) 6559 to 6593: 261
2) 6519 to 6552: 252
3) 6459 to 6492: 256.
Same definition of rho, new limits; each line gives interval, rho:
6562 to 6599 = 10.32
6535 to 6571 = 10.07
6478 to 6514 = 10.03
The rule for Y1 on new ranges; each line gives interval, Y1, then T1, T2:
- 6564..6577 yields 3.31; 0.09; 3.31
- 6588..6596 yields 3.41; 0.04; 3.41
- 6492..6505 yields 3.17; 0.12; 3.17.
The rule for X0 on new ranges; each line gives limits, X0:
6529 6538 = 3.17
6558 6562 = 3.41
